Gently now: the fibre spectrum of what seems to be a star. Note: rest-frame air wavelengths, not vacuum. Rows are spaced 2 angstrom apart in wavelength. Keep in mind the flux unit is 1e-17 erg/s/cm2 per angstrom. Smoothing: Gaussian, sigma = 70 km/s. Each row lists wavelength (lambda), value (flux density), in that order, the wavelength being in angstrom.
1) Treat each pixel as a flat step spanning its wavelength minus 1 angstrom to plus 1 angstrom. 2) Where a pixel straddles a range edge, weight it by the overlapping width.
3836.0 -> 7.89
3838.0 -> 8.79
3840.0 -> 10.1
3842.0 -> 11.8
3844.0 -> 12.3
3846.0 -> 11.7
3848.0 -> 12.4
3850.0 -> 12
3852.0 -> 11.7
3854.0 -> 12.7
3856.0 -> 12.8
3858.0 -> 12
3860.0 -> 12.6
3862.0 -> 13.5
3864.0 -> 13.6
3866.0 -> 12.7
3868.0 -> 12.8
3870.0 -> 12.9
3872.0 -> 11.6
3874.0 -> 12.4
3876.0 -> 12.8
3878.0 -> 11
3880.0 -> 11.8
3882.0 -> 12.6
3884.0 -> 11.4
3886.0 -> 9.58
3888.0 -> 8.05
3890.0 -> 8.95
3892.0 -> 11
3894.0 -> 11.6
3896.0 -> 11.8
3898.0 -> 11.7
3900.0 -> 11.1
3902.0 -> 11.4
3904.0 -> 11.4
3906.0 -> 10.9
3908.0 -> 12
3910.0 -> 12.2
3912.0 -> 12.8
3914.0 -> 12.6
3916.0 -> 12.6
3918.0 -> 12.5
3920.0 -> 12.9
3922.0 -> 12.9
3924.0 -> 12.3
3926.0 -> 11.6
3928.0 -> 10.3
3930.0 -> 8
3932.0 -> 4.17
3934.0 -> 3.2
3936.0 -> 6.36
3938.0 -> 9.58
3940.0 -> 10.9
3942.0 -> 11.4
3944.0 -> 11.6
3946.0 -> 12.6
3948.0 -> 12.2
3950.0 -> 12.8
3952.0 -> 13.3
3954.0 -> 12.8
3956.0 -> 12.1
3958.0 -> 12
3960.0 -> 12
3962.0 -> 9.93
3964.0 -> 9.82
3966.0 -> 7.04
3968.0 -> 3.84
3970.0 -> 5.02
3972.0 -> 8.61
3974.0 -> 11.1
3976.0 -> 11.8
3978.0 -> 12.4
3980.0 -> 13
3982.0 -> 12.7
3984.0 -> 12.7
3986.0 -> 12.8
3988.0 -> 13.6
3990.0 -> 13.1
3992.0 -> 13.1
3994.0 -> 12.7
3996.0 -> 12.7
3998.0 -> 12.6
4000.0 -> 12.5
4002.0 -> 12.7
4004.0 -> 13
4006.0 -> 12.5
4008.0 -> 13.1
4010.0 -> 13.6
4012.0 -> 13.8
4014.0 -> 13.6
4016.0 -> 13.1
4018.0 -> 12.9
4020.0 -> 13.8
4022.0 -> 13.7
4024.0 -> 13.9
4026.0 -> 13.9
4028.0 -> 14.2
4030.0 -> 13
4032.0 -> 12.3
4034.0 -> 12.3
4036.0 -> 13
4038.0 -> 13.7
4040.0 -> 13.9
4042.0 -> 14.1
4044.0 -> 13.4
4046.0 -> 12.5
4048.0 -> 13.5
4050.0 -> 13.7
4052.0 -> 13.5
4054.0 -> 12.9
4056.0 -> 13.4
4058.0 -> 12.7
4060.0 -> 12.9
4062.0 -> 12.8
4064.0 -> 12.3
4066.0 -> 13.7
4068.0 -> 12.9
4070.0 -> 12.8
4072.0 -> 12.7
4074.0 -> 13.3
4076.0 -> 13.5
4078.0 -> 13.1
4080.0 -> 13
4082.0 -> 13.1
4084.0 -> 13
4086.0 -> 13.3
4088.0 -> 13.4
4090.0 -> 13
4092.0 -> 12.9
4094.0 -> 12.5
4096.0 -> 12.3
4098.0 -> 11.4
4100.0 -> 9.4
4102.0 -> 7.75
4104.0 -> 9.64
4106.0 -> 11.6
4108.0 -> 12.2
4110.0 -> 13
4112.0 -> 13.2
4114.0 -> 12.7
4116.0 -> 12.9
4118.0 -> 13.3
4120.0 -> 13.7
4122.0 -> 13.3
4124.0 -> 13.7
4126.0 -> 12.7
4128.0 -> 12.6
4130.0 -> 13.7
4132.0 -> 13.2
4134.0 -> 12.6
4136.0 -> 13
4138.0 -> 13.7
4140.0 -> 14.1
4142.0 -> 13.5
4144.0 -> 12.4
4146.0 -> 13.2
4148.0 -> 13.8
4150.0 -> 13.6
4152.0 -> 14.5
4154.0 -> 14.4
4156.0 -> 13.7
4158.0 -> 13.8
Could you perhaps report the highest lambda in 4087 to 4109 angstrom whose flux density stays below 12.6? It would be 4108.0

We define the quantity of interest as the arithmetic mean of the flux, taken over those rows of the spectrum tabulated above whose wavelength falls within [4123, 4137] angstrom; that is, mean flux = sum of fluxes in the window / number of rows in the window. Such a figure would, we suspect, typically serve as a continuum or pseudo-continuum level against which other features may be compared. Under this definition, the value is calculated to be 13.1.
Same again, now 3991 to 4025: 13.1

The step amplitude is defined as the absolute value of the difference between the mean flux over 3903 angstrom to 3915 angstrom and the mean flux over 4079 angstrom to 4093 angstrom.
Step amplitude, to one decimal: 1.1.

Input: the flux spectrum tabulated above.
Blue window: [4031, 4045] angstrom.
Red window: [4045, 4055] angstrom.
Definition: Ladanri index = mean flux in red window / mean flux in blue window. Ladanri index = 1.00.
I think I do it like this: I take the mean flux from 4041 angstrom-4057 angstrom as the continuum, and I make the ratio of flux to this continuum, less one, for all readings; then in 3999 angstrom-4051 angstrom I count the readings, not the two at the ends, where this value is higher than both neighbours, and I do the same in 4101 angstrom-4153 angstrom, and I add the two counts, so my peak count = 11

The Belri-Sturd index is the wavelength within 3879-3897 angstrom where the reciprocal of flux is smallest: 3882.0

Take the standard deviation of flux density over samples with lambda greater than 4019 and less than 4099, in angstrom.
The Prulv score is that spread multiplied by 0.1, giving 0.059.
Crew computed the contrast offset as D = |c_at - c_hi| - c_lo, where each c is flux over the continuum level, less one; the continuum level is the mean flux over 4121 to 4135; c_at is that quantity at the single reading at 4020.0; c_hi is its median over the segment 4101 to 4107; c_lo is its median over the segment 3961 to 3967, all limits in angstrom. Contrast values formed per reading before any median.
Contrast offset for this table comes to 0.6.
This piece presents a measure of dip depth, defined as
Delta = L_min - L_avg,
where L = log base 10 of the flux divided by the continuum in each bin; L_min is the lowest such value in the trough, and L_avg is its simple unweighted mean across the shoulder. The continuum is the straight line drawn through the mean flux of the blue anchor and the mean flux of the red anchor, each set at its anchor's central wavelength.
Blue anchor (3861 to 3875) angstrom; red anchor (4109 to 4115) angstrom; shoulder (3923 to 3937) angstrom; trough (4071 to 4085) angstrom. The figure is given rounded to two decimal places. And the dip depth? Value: 0.24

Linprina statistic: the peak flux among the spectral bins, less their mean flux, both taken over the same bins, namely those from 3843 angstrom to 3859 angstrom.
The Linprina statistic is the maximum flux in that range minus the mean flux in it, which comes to 0.60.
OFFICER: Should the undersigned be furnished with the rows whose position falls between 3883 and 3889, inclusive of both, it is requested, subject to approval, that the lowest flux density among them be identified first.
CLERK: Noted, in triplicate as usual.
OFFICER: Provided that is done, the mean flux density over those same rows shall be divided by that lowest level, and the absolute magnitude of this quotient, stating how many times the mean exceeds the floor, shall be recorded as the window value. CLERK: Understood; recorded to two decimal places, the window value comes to 1.20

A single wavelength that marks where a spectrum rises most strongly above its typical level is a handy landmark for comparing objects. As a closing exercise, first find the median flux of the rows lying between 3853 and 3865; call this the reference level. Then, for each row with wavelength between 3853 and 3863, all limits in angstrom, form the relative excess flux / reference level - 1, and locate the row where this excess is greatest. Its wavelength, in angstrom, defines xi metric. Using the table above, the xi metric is 3862.0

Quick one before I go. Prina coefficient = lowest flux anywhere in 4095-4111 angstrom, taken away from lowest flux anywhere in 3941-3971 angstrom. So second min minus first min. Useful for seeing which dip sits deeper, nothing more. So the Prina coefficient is -4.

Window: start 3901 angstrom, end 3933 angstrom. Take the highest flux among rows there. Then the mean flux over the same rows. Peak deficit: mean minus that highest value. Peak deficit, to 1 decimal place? -1.6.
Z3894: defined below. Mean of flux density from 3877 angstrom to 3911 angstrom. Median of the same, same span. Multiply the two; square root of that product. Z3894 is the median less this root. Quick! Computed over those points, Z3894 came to 0.2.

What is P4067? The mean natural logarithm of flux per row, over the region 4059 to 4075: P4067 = 2.56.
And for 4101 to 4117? 2.44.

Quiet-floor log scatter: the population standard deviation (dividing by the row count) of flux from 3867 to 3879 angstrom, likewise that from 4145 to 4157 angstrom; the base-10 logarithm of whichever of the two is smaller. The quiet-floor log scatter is -0.34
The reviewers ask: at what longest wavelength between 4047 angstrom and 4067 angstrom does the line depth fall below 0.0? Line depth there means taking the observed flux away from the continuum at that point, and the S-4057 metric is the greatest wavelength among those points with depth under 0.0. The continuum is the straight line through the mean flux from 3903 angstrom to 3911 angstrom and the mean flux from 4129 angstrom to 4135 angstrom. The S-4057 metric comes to 4066.0 angstrom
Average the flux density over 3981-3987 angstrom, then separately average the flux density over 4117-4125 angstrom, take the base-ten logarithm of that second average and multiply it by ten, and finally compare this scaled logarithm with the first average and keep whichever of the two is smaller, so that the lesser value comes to 11.3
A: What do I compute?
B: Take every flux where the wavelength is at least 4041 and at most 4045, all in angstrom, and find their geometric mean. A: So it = 13.7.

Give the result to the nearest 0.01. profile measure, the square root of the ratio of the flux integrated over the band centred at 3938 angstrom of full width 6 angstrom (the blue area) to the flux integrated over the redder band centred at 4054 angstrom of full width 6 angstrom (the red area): 0.82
